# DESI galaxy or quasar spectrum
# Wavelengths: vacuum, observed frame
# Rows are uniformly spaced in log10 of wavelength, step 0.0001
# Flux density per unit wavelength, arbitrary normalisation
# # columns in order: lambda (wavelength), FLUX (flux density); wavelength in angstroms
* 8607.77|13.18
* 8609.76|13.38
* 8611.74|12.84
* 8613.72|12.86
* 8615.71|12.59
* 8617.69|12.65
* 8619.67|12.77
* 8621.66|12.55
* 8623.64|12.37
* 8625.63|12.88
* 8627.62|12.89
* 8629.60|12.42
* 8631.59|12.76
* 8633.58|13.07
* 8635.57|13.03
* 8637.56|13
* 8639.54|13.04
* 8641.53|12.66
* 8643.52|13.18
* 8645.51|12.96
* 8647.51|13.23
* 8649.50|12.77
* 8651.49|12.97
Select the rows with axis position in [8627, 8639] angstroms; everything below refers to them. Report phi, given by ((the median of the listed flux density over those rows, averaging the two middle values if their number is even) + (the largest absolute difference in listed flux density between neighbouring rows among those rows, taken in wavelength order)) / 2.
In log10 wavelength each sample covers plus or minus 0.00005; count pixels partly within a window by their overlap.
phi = 6.71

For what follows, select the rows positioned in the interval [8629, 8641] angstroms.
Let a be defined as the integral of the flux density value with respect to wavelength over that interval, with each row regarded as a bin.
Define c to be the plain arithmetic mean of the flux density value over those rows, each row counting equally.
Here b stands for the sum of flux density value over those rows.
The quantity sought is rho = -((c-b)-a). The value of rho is 219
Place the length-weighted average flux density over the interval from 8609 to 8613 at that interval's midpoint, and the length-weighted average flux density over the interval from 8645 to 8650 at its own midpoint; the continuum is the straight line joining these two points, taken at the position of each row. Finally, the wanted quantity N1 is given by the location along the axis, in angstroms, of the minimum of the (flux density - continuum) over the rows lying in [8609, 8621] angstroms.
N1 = 8615.71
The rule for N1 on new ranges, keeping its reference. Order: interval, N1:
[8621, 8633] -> 8623.64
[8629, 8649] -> 8629.60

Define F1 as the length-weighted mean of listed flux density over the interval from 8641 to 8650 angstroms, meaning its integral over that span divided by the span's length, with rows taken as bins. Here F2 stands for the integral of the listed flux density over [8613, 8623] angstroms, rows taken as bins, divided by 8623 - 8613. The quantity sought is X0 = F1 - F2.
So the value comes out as 0.3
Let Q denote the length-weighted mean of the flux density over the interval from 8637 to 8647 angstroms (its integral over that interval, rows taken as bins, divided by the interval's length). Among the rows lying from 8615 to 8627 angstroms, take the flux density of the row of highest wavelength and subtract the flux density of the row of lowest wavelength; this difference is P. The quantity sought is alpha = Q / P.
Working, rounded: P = 0.29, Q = 13.0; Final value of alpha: 45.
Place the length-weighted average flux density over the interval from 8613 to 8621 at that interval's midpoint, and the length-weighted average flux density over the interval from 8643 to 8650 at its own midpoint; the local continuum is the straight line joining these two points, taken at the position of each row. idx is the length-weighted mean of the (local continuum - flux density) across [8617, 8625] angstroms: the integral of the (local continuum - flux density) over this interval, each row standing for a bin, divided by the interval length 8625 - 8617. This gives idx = 0.15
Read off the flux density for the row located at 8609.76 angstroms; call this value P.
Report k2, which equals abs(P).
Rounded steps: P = 13.38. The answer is 13.4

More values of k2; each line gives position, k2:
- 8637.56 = 13.0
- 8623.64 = 12.4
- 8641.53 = 12.7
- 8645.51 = 13.0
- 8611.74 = 12.8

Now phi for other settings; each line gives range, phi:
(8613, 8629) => 6.61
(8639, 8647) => 6.76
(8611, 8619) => 6.51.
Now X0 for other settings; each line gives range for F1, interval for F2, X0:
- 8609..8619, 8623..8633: 0.2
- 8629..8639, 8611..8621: 0.1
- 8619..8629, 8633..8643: -0.3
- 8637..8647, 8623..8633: 0.3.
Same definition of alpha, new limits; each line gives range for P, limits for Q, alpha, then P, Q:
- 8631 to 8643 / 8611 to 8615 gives -128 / -0.10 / 12.8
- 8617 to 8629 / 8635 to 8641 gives 54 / 0.24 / 13.0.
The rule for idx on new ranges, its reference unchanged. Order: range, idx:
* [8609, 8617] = -0.24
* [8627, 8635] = 0.06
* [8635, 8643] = 0.00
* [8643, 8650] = -0.01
